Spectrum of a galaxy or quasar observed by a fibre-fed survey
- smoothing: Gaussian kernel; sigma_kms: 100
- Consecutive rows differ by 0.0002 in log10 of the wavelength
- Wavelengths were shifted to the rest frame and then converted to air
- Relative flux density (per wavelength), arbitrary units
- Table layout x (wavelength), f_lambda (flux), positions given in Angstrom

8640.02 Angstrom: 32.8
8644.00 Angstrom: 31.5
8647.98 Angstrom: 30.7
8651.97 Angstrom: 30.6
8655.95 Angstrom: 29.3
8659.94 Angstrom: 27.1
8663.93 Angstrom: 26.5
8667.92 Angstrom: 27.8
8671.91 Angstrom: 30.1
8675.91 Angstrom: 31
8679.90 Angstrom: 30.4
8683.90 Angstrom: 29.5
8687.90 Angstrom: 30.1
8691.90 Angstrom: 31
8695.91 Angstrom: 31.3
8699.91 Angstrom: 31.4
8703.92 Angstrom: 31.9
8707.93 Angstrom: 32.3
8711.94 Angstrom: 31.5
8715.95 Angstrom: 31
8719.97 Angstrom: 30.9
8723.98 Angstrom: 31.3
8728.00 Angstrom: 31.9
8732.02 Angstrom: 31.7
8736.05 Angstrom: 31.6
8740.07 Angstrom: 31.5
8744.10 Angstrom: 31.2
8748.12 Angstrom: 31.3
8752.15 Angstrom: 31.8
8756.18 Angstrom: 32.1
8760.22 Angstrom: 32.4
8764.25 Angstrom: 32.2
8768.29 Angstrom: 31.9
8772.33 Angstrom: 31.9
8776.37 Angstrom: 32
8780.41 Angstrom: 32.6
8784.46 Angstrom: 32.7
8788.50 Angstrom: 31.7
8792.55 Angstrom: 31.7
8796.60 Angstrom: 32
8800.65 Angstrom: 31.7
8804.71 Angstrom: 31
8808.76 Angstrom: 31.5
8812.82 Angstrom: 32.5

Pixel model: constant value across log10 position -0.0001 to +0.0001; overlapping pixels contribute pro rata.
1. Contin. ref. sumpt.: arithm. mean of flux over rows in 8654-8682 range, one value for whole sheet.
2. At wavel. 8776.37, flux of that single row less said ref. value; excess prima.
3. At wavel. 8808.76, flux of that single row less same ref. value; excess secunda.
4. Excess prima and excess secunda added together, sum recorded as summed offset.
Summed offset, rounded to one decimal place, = 5.7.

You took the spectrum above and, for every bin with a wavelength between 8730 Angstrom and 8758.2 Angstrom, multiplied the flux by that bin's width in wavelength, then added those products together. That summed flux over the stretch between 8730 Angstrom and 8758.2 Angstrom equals 891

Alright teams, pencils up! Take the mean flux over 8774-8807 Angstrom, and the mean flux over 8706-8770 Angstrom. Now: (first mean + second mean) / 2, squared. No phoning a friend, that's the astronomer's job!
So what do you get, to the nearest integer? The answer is 1011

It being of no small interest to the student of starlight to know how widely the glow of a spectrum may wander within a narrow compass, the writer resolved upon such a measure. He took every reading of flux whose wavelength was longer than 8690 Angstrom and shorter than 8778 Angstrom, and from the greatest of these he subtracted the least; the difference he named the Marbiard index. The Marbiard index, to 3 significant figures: 1.50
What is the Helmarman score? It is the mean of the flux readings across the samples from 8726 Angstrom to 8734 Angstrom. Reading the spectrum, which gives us 31.80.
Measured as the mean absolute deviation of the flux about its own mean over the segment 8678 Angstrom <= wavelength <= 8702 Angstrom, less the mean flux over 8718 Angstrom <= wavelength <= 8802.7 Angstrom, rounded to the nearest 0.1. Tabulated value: -31.2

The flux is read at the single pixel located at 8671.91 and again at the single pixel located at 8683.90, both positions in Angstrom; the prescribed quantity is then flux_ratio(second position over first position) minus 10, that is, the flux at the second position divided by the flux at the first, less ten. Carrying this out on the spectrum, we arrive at -9.02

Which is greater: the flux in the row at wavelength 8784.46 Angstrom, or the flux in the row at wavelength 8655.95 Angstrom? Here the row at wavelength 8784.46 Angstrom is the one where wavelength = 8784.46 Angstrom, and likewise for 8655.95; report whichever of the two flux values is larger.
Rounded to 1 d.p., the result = 32.7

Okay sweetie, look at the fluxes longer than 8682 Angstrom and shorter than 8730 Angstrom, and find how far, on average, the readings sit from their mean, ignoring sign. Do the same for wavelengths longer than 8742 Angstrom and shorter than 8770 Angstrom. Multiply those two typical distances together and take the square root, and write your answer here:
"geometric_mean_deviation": 0.44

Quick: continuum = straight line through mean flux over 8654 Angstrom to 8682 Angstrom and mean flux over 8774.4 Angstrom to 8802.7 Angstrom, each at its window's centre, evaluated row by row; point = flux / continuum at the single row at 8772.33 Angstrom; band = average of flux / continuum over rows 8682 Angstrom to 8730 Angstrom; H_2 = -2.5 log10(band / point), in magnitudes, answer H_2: -0.037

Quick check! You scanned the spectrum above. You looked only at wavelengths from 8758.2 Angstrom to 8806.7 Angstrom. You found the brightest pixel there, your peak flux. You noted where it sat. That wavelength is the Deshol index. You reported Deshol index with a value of 8784.46 Angstrom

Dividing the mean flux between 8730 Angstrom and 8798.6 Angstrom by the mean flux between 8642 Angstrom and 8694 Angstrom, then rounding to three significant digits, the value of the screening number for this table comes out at 1.08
